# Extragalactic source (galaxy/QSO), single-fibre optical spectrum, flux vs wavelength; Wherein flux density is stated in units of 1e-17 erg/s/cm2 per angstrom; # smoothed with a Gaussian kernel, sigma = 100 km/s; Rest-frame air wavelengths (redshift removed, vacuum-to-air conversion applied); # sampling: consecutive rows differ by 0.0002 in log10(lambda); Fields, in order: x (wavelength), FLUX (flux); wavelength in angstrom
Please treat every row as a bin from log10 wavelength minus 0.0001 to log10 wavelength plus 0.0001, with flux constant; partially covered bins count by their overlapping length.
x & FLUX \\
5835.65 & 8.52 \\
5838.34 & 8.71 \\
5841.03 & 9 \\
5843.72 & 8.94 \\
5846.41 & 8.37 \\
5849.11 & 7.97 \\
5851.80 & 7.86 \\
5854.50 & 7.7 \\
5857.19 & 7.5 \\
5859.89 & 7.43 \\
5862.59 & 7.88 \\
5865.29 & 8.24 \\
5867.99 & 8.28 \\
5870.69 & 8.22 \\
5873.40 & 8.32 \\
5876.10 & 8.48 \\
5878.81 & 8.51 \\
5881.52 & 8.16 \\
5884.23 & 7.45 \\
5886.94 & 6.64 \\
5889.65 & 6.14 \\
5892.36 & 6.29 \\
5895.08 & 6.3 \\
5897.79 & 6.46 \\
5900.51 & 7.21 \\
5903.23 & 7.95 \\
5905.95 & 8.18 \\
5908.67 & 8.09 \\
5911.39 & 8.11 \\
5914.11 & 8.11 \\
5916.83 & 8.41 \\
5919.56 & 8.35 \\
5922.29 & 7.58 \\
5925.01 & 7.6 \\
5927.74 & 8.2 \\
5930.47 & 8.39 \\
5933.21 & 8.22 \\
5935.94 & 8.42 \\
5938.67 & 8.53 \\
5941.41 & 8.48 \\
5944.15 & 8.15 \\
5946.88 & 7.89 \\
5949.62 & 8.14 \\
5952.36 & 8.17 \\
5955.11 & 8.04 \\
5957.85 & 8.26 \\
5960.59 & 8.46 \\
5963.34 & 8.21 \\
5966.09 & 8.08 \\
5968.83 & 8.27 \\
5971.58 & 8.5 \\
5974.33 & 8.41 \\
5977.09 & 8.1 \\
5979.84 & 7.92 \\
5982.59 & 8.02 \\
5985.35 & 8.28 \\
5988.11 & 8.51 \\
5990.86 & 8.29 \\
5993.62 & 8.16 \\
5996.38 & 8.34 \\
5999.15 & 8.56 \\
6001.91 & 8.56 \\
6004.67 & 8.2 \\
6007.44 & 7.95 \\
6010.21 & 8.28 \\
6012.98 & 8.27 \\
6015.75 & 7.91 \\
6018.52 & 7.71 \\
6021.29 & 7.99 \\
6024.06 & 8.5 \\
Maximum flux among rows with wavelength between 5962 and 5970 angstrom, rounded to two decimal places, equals 8.27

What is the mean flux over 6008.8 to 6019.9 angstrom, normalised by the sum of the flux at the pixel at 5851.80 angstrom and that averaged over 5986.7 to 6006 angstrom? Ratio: 0.495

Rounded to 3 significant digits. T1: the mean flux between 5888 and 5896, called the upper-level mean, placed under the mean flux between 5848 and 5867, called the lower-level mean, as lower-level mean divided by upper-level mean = 1.25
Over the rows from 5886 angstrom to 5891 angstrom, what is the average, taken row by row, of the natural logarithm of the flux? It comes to 1.85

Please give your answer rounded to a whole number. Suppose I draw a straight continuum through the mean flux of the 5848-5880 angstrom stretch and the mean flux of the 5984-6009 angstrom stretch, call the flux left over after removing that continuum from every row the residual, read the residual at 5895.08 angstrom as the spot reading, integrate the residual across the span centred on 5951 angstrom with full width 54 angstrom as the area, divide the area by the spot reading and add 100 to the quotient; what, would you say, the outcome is 100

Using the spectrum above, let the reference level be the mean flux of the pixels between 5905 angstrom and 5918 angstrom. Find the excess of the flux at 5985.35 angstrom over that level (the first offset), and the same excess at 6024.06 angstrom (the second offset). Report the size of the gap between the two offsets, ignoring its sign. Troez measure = 0.2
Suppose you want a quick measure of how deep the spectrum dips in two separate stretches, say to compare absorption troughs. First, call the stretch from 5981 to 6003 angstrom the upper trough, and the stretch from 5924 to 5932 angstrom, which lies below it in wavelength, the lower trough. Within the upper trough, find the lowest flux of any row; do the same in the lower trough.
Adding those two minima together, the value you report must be 15.6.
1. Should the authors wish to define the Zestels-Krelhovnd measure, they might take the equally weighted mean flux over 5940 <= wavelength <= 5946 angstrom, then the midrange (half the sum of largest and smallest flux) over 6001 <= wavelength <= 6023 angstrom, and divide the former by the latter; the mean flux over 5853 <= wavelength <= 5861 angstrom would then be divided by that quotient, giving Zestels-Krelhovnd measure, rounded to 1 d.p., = 7.4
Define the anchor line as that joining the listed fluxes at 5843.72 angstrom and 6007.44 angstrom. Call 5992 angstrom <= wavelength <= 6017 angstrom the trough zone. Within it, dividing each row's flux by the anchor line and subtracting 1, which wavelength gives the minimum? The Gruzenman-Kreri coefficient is 6007.44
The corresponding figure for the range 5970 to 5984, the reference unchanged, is 5979.84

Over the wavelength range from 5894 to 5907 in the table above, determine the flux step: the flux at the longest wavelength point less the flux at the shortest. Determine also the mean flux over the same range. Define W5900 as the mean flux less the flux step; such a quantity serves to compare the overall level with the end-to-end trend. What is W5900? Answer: 5.34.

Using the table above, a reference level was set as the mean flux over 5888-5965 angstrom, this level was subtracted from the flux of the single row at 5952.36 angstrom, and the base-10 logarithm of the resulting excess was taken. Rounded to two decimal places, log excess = -0.52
